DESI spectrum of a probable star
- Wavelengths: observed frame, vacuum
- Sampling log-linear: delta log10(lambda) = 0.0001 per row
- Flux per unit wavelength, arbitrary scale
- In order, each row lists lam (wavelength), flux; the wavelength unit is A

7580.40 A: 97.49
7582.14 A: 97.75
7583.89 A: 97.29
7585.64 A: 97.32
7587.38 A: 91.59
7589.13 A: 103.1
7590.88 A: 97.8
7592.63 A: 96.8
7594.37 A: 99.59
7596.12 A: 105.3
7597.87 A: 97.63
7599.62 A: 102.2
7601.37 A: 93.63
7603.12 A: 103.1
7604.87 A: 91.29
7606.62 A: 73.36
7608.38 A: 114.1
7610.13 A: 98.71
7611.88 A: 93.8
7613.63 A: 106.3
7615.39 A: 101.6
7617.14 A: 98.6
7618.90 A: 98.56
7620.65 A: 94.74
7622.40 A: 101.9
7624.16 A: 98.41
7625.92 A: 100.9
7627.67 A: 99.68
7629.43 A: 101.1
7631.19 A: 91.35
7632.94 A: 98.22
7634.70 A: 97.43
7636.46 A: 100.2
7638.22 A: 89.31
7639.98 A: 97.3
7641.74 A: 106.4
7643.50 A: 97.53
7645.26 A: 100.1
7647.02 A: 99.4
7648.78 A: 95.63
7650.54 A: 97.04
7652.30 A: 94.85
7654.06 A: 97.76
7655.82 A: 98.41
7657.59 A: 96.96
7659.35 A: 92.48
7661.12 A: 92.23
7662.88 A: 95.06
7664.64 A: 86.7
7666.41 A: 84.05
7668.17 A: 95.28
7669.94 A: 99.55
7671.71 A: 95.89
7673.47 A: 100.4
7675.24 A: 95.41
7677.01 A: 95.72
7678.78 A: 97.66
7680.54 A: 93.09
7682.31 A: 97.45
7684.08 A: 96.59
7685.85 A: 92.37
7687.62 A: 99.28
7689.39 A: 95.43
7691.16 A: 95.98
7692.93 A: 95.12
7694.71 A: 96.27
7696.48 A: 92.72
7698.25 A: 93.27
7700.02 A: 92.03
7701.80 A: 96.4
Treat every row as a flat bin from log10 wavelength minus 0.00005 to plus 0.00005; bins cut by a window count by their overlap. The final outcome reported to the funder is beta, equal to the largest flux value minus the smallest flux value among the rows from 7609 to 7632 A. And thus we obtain 15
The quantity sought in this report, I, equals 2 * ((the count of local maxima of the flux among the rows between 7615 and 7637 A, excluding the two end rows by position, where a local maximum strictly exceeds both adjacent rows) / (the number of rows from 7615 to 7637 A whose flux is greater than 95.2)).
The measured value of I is 0.73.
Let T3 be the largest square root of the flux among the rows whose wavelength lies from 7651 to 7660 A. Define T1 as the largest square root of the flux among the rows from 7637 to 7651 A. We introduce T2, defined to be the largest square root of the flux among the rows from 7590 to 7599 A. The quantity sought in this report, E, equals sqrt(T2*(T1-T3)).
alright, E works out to 2.0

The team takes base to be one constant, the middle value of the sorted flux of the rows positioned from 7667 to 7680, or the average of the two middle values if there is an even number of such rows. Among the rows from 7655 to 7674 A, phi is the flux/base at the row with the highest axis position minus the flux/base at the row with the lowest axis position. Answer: 0.02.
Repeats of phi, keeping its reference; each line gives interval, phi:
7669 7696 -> -0.03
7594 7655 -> -0.02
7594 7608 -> -0.27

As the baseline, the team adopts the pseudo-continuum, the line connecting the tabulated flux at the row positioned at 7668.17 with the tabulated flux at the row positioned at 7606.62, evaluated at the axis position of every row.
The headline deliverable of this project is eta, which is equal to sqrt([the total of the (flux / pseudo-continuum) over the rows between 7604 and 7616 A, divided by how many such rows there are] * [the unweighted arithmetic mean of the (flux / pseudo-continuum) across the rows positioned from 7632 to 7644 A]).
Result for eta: 1.23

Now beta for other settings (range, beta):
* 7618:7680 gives 22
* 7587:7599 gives 14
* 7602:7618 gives 41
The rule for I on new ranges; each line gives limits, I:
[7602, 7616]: 0.80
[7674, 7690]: 0.86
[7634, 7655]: 0.80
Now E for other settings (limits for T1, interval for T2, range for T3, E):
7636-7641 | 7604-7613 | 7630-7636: 1.0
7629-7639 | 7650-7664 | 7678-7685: 1.3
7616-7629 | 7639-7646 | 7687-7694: 1.2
